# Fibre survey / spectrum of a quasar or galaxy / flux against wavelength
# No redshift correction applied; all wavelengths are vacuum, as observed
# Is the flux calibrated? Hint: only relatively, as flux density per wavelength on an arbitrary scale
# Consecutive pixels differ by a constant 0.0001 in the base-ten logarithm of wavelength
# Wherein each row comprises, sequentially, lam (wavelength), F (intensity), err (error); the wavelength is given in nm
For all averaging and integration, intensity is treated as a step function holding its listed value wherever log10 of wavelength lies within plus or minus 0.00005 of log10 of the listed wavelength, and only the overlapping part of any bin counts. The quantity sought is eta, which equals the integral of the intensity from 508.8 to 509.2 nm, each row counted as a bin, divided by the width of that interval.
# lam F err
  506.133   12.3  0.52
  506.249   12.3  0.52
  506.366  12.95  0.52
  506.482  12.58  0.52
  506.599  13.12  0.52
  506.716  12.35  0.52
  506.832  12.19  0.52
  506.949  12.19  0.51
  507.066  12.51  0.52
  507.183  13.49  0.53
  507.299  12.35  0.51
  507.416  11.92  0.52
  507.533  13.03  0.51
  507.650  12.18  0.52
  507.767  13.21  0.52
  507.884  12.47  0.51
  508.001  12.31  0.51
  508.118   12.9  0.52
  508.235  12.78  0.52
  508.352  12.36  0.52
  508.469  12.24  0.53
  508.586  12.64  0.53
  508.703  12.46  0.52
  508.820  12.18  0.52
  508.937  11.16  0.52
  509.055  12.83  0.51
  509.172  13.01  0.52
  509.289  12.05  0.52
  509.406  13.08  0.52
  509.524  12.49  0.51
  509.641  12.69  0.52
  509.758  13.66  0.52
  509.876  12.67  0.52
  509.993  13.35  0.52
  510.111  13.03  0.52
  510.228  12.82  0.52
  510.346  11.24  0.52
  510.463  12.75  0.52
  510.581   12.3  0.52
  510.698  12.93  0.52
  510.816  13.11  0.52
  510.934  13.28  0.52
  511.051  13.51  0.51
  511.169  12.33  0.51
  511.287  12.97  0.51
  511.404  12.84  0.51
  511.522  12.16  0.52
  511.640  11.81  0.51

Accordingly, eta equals 12.24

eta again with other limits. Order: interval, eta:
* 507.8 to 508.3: 12.64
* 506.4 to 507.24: 12.64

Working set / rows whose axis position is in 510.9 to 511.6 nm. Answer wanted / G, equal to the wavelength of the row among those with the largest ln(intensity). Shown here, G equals 511.051 nm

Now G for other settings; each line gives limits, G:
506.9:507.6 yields 507.183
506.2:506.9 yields 506.599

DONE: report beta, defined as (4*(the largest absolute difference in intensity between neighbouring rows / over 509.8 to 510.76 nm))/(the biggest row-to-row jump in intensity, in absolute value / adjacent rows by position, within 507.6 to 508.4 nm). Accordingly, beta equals 6.1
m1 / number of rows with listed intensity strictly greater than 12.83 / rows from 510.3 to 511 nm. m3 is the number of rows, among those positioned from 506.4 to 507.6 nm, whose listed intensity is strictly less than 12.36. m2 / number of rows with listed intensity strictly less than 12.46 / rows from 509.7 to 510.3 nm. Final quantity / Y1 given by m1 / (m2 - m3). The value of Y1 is -0.6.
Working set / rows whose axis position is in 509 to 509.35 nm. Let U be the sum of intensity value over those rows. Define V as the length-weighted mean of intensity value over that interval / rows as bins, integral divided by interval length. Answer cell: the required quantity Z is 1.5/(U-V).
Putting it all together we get 0.06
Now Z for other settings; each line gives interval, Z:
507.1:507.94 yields 0.02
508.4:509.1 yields 0.02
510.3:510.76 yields 0.04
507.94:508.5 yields 0.03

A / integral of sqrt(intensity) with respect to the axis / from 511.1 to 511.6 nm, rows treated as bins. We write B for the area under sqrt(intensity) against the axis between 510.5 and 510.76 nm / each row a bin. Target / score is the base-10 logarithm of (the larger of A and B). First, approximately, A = 1.8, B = 0.92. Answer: 0.25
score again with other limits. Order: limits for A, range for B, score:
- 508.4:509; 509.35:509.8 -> 0.32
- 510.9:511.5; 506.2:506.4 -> 0.33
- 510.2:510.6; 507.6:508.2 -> 0.33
